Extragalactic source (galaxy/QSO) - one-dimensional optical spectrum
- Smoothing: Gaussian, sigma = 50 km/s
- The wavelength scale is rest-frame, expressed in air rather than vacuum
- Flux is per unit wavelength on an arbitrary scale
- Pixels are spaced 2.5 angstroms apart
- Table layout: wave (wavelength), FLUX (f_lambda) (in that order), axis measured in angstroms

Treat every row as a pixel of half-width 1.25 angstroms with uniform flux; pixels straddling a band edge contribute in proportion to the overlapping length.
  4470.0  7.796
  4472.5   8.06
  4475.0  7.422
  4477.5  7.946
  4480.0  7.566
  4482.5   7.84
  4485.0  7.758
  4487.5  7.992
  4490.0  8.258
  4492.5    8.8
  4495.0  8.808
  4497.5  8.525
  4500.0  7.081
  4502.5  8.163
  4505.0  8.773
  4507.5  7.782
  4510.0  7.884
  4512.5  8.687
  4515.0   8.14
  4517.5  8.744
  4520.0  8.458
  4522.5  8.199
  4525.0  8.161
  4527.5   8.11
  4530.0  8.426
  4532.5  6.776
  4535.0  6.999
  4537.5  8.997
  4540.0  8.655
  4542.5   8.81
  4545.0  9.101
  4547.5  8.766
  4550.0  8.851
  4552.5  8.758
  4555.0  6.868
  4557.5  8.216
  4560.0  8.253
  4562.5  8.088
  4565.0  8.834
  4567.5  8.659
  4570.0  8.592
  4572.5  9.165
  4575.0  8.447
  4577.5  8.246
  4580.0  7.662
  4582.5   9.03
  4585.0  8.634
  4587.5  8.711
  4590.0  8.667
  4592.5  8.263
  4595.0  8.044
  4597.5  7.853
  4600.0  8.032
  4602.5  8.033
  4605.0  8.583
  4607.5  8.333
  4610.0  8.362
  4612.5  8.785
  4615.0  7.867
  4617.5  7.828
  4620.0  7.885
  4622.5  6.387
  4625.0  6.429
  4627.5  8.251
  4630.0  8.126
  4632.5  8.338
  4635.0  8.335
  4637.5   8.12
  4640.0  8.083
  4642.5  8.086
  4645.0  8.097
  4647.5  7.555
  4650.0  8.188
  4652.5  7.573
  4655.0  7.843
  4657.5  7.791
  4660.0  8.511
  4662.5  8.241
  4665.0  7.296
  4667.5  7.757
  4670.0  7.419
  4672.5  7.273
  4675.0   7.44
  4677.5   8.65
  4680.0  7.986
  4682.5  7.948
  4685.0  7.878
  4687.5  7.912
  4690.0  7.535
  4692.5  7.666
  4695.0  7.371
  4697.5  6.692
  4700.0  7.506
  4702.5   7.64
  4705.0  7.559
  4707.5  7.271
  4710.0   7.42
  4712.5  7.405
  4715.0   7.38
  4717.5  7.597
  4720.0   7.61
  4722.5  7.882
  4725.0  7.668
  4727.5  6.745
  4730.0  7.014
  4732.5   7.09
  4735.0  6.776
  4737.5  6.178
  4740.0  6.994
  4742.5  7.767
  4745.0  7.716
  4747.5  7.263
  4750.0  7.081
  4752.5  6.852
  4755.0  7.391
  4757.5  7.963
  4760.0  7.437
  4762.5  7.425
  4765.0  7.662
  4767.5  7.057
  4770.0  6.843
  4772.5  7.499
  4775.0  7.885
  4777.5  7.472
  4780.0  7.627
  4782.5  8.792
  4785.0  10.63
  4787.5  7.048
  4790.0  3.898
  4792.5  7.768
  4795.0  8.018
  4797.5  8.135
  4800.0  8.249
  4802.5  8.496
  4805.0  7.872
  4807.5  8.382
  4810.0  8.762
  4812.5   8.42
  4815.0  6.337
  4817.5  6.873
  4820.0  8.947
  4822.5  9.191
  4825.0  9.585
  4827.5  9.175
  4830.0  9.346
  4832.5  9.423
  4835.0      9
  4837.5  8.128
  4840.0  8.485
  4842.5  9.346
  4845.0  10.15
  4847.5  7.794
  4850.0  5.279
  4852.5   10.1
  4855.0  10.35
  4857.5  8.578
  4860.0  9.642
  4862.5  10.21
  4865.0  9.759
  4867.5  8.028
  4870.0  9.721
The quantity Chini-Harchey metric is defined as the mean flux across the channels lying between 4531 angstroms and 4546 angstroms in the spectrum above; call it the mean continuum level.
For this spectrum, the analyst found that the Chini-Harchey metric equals 8.2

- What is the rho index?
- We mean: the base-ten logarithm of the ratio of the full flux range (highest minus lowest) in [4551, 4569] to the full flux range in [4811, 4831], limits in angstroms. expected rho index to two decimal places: -0.22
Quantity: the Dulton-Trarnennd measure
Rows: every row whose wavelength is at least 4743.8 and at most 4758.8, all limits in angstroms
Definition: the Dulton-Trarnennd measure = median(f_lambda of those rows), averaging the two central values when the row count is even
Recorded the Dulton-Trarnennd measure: 7.33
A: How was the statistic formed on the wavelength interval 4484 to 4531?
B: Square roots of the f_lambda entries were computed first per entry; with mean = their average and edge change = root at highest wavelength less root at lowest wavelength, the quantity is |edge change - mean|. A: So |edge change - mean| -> 2.75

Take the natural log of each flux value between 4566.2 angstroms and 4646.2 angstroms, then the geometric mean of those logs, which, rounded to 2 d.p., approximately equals 2.10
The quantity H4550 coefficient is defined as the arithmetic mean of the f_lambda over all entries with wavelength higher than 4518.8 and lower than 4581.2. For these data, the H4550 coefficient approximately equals 8.3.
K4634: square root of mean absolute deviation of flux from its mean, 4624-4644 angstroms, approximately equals 0.62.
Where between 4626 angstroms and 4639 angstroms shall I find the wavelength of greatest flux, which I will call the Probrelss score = 4632.5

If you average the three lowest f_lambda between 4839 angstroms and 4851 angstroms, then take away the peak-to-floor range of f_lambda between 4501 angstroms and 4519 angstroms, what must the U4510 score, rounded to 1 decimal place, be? 6.2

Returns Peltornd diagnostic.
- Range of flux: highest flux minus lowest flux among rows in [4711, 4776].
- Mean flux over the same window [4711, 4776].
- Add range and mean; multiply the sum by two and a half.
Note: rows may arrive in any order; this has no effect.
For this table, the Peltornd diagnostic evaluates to 23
